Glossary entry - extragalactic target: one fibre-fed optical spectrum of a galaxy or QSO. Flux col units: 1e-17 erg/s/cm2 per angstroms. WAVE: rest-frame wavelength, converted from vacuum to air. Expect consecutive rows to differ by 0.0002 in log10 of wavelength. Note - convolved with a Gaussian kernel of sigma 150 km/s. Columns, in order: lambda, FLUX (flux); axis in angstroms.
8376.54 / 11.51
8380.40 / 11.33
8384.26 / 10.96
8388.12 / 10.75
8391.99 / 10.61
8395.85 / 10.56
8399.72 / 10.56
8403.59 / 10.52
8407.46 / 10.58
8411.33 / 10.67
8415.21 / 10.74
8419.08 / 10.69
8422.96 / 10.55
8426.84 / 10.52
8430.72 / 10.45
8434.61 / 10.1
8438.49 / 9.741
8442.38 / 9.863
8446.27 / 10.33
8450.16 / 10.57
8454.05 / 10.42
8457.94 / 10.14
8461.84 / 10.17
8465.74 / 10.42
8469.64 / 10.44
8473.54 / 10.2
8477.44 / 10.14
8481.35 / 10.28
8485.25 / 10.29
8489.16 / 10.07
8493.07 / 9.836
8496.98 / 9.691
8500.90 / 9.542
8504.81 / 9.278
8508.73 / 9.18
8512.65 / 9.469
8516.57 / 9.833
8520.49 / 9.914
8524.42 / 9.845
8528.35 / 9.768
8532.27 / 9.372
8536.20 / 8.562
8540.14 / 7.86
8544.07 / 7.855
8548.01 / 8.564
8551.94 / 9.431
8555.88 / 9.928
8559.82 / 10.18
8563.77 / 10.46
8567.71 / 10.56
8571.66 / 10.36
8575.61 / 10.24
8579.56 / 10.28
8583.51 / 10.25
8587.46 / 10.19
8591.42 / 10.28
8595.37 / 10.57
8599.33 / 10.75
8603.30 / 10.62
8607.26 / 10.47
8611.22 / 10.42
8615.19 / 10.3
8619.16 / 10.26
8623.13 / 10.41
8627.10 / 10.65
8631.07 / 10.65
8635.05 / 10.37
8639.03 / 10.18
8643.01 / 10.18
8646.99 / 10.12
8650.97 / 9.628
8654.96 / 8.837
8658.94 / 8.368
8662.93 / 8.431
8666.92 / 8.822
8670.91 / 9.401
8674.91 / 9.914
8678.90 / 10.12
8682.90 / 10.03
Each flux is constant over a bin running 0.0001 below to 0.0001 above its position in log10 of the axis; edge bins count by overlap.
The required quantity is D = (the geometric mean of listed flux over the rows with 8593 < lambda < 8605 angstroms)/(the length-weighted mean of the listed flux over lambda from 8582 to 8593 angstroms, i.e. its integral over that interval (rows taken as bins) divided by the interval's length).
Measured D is 1.04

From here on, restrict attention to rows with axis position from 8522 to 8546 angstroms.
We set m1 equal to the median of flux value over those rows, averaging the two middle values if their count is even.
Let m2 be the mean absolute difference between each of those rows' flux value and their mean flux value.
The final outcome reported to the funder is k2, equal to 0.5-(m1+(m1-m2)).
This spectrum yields -16.6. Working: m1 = 9.0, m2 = 0.8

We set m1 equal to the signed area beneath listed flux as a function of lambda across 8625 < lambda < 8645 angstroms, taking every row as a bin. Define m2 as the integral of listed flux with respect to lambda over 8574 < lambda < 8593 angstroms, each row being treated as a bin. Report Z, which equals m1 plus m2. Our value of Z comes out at 403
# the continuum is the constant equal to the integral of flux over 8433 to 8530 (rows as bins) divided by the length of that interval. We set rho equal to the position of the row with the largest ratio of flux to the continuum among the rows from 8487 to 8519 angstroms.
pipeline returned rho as 8489.16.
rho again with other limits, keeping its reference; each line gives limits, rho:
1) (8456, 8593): 8567.71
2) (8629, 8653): 8631.07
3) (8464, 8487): 8469.64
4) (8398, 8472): 8415.21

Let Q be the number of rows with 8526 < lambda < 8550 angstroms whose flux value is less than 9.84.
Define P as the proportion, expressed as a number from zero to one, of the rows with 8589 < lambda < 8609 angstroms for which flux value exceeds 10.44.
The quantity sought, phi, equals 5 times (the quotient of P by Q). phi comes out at 0.7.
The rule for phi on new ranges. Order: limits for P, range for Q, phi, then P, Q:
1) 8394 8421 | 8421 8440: 5.0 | 1.0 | 1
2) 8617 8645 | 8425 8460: 1.4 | 0.3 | 1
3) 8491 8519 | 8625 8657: 0.0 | 0.0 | 2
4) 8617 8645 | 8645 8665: 0.4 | 0.3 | 4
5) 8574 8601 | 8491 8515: 0.2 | 0.3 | 6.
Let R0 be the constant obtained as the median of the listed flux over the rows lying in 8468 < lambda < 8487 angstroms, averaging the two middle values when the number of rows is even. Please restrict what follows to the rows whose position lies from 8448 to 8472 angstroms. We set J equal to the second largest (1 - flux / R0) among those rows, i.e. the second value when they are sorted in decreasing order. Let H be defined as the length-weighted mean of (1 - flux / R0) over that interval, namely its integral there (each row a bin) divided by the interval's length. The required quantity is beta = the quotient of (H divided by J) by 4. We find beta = -0.17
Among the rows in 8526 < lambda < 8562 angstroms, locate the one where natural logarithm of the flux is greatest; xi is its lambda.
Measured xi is 8559.82 angstroms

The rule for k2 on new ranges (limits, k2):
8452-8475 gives -20.0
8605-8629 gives -20.2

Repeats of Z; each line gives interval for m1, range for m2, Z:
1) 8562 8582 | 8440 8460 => 413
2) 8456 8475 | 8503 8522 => 376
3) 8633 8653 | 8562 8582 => 409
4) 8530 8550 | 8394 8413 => 370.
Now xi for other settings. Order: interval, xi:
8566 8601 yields 8599.33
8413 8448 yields 8415.21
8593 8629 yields 8599.33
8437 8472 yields 8450.16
